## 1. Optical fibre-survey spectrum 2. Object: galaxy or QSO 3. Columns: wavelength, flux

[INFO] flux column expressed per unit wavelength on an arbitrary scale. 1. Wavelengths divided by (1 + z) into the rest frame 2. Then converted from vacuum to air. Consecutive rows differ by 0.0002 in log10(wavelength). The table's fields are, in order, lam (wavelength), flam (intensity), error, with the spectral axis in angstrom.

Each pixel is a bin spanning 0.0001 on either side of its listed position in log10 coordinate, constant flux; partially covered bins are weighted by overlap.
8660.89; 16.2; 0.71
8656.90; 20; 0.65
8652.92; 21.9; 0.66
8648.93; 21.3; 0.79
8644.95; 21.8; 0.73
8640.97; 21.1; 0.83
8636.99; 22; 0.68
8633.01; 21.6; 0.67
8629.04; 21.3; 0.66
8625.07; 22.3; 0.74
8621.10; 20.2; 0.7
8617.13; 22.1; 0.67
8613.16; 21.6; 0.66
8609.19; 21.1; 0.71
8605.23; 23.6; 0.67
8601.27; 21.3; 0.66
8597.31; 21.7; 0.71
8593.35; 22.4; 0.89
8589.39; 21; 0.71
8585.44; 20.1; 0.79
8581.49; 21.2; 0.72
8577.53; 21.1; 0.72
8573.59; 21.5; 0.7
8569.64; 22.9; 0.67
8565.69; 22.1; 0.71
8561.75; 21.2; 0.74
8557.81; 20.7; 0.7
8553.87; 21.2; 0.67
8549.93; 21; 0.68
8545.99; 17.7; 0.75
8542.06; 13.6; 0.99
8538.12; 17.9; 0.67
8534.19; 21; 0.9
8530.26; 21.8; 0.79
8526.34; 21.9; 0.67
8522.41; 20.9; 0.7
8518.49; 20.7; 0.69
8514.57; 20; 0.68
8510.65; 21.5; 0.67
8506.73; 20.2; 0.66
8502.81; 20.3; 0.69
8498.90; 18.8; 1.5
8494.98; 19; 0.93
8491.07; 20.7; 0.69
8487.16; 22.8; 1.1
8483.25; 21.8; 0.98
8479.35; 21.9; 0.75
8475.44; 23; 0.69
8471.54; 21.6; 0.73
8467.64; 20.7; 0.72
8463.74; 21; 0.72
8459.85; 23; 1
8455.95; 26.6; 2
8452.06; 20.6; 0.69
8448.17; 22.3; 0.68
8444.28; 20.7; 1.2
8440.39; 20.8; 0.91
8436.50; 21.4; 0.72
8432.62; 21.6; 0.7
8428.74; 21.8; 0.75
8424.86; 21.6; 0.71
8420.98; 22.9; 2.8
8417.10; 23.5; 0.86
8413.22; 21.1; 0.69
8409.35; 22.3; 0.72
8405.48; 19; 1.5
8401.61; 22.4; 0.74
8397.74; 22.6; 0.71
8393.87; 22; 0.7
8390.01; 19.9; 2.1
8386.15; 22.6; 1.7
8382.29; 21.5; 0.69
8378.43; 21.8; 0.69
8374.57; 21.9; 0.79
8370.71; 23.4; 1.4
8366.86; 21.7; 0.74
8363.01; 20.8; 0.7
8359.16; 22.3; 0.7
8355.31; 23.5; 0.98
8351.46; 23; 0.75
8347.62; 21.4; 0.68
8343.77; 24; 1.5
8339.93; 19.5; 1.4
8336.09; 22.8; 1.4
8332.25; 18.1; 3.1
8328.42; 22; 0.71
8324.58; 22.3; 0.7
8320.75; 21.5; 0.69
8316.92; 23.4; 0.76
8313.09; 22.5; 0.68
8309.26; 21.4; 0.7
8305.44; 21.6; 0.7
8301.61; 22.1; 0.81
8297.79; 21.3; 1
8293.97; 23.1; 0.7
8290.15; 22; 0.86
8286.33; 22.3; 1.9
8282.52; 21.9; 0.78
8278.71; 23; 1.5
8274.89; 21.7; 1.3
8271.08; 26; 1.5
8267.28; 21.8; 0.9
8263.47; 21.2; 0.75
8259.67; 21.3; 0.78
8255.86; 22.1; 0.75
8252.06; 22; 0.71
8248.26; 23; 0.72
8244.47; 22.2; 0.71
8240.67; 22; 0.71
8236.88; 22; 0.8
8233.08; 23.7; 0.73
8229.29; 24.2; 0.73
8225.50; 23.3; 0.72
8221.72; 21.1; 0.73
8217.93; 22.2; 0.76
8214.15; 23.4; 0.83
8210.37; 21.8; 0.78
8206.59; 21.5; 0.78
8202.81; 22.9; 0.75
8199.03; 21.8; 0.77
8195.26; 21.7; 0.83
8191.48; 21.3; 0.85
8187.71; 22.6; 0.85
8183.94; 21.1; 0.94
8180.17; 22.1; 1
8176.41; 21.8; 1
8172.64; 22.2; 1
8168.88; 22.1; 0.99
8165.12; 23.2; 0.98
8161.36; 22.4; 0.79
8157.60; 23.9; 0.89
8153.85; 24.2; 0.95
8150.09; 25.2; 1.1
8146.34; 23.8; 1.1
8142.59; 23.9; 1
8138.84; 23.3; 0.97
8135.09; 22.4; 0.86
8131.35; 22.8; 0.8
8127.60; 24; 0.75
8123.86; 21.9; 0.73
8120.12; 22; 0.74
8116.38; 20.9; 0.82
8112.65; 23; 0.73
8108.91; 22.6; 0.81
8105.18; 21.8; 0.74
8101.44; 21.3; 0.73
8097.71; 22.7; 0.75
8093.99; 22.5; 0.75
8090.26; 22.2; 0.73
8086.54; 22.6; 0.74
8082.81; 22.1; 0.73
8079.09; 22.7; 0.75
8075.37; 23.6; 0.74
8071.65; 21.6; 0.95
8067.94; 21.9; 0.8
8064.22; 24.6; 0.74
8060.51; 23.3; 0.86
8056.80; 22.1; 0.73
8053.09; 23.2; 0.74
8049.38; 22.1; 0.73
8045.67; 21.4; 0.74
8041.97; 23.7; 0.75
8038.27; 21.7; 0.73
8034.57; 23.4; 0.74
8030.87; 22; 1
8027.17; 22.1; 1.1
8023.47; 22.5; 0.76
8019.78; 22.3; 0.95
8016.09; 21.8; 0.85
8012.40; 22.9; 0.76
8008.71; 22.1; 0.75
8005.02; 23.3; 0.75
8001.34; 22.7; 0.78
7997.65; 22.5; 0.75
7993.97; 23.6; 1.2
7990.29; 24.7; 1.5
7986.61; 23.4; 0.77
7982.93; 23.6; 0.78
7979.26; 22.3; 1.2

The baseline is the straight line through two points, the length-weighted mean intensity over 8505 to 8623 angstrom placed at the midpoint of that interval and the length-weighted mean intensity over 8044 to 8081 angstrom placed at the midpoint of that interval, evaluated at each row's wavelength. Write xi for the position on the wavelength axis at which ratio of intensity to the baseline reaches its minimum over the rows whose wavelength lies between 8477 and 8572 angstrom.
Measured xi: 8542.06 angstrom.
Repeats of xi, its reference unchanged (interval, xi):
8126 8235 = 8183.94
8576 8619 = 8585.44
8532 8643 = 8542.06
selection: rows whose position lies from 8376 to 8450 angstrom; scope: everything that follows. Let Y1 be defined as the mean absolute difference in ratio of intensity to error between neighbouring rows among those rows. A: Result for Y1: 8.8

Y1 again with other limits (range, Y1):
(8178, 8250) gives 1.7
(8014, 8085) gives 3.9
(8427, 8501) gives 6.1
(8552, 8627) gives 2.8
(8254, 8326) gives 5.2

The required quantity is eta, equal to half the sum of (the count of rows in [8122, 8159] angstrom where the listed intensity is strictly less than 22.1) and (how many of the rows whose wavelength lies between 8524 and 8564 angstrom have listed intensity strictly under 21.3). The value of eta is 4.5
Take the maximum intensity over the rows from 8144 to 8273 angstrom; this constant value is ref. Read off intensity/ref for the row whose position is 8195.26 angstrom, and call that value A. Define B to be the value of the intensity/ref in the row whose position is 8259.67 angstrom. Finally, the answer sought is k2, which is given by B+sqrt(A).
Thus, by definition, 1.73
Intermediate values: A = 0.835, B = 0.82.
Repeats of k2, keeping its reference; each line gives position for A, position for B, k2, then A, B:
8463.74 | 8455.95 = 1.92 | 0.808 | 1.02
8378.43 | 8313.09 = 1.78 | 0.838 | 0.87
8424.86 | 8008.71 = 1.76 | 0.831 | 0.85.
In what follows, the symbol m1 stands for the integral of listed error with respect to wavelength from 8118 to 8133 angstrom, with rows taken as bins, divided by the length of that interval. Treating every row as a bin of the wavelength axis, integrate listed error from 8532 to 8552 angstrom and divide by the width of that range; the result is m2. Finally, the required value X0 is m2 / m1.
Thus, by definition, 1.06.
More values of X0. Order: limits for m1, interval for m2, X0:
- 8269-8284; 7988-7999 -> 0.90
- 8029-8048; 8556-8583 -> 0.90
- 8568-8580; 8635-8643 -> 1.08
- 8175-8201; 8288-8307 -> 0.93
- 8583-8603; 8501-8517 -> 0.90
